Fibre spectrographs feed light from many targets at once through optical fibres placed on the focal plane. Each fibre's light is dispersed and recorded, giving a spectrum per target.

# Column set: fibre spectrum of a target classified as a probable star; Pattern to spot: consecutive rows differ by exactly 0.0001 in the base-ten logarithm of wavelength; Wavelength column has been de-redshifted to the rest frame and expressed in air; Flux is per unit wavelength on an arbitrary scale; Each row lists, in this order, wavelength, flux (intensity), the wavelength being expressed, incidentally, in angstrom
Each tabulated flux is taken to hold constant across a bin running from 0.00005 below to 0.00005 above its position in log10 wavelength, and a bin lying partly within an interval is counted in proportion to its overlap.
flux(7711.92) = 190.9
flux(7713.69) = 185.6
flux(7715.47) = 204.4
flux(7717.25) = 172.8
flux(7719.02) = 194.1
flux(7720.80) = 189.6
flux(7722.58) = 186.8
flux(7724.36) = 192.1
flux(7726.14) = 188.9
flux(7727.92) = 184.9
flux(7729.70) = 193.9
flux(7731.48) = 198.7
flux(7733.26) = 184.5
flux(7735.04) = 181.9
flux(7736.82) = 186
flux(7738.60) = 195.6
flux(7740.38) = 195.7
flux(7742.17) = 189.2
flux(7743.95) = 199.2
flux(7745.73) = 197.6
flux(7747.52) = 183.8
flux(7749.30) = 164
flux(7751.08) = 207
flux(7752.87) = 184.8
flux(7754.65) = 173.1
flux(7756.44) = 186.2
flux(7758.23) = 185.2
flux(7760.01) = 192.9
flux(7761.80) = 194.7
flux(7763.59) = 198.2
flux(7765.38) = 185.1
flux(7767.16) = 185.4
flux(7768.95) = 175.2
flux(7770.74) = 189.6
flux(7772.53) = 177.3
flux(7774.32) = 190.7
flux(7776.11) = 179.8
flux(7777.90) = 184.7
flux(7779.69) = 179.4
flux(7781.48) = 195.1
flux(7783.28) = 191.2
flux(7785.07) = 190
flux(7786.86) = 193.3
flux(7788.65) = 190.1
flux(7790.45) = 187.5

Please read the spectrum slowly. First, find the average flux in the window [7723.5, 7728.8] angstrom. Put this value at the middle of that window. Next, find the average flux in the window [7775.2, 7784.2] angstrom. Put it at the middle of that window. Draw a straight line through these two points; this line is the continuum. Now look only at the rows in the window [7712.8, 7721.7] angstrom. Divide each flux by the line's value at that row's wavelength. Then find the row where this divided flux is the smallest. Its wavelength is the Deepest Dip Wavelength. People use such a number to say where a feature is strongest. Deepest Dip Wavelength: 7717.25 angstrom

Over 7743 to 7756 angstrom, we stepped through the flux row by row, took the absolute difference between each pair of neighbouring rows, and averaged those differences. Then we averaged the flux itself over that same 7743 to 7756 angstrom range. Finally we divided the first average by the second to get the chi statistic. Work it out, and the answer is 0.10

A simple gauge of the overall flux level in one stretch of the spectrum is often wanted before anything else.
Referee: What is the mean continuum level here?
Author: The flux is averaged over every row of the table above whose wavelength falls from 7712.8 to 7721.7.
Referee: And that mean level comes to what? 189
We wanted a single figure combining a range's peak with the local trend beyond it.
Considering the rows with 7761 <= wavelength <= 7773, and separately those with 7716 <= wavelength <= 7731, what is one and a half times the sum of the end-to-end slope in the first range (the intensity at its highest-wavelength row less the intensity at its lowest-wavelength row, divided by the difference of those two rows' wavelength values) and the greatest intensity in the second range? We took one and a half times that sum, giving 289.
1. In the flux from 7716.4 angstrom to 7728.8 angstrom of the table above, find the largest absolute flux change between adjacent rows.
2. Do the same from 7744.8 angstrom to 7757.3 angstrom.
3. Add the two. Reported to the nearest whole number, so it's 64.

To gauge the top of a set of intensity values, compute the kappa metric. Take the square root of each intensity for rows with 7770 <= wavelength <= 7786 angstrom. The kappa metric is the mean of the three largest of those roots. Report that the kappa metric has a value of 13.87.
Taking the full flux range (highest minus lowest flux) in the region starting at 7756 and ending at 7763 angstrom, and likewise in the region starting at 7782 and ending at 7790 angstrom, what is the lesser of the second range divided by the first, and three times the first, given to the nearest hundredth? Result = 0.35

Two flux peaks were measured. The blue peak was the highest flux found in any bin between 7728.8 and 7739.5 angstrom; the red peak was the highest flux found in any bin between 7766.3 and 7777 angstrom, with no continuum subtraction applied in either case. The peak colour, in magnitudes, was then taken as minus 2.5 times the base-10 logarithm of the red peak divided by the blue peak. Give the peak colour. 0.04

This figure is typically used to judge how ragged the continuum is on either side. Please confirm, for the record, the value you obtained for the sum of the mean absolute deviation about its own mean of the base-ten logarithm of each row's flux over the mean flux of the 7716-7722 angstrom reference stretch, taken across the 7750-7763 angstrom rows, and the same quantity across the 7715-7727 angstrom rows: 0.032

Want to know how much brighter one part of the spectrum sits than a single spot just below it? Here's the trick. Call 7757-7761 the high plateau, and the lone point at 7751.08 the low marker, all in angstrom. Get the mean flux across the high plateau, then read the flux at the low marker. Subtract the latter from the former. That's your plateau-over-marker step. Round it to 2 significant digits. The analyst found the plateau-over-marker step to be -18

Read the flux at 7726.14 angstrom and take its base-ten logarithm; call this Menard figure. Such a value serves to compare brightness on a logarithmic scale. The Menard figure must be 2.28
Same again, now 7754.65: 2.24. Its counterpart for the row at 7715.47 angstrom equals 2.31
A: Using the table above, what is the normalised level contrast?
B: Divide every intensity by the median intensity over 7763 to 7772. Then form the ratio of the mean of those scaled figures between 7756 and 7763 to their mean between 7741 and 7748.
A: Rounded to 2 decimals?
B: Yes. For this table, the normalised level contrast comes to 0.99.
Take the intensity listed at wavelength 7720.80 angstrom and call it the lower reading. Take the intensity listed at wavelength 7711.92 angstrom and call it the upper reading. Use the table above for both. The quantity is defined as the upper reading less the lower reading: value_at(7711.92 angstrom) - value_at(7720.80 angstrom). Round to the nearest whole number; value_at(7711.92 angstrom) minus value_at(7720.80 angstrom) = 1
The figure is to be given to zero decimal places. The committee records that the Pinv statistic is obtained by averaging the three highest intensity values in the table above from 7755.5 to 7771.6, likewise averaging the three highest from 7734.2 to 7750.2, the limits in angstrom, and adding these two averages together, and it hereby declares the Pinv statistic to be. 393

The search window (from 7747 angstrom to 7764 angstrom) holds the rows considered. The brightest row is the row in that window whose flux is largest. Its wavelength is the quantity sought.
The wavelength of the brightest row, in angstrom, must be 7751.08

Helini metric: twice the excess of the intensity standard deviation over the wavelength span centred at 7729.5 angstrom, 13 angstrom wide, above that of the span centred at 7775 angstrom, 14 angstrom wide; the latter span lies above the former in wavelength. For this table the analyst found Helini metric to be -2.4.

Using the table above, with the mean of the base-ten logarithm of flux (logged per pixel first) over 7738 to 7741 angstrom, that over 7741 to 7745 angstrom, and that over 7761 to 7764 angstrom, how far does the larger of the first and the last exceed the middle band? 0.005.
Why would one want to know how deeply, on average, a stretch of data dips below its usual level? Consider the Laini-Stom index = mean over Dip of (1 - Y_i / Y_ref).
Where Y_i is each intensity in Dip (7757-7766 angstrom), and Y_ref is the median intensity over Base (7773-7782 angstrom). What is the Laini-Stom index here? -0.035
